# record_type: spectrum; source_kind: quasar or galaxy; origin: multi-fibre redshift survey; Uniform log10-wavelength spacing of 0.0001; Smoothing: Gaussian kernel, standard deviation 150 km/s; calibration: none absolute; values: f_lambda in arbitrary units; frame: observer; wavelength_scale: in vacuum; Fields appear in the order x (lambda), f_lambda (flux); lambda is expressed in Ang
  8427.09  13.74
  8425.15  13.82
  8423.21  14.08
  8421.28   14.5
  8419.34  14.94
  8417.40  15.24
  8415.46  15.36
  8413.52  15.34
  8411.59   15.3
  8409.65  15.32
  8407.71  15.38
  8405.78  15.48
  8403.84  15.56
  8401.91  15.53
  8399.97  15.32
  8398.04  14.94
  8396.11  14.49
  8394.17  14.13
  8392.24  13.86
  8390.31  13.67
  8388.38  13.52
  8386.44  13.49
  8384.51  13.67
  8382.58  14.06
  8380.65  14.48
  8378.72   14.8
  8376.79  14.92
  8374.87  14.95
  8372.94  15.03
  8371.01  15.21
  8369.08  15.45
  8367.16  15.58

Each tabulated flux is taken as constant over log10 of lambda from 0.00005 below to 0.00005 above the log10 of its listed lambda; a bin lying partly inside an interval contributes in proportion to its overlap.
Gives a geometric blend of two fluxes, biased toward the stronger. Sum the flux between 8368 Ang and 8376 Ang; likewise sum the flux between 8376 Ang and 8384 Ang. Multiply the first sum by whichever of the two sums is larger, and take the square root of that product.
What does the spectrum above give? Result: 60.6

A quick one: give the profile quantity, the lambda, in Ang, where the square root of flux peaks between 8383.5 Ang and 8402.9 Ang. 8401.91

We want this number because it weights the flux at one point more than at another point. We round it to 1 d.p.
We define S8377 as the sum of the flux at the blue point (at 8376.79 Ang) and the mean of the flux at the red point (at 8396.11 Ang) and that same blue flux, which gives 29.6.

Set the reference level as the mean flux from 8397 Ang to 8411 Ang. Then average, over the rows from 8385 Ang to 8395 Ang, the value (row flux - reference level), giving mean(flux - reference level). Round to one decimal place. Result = -1.6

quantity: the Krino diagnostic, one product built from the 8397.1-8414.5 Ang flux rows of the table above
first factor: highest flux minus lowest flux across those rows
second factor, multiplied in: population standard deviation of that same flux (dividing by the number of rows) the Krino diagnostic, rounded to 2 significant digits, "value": 0.11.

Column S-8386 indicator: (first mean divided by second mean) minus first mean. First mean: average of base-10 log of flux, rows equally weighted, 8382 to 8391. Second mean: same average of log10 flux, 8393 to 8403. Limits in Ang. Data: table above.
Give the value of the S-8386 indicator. -0.167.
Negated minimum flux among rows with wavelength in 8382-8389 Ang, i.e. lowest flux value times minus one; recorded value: -13.5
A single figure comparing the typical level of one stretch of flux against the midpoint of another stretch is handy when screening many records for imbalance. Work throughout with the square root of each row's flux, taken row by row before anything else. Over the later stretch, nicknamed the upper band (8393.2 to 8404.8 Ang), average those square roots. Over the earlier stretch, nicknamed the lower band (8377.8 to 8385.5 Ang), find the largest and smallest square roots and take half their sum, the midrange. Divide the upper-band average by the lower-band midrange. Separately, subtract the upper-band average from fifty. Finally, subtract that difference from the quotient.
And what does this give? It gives -45.1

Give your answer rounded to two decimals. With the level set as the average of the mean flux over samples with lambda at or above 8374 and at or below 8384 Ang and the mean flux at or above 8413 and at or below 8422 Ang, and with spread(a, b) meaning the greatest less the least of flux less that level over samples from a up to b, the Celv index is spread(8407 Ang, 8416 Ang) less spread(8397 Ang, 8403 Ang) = -0.51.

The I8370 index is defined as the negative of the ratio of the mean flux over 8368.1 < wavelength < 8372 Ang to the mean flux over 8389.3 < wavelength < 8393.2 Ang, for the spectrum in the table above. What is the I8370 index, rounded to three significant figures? -1.11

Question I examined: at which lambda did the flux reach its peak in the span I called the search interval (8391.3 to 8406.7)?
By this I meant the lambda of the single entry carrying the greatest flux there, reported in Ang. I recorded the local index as 8403.84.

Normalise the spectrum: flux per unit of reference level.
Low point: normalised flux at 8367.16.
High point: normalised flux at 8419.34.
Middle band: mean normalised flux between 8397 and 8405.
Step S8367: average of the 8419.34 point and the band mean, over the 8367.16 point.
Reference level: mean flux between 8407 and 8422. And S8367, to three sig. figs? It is 0.972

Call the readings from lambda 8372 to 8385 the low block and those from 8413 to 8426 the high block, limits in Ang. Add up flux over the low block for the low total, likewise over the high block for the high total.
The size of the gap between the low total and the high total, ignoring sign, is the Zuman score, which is 1.4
